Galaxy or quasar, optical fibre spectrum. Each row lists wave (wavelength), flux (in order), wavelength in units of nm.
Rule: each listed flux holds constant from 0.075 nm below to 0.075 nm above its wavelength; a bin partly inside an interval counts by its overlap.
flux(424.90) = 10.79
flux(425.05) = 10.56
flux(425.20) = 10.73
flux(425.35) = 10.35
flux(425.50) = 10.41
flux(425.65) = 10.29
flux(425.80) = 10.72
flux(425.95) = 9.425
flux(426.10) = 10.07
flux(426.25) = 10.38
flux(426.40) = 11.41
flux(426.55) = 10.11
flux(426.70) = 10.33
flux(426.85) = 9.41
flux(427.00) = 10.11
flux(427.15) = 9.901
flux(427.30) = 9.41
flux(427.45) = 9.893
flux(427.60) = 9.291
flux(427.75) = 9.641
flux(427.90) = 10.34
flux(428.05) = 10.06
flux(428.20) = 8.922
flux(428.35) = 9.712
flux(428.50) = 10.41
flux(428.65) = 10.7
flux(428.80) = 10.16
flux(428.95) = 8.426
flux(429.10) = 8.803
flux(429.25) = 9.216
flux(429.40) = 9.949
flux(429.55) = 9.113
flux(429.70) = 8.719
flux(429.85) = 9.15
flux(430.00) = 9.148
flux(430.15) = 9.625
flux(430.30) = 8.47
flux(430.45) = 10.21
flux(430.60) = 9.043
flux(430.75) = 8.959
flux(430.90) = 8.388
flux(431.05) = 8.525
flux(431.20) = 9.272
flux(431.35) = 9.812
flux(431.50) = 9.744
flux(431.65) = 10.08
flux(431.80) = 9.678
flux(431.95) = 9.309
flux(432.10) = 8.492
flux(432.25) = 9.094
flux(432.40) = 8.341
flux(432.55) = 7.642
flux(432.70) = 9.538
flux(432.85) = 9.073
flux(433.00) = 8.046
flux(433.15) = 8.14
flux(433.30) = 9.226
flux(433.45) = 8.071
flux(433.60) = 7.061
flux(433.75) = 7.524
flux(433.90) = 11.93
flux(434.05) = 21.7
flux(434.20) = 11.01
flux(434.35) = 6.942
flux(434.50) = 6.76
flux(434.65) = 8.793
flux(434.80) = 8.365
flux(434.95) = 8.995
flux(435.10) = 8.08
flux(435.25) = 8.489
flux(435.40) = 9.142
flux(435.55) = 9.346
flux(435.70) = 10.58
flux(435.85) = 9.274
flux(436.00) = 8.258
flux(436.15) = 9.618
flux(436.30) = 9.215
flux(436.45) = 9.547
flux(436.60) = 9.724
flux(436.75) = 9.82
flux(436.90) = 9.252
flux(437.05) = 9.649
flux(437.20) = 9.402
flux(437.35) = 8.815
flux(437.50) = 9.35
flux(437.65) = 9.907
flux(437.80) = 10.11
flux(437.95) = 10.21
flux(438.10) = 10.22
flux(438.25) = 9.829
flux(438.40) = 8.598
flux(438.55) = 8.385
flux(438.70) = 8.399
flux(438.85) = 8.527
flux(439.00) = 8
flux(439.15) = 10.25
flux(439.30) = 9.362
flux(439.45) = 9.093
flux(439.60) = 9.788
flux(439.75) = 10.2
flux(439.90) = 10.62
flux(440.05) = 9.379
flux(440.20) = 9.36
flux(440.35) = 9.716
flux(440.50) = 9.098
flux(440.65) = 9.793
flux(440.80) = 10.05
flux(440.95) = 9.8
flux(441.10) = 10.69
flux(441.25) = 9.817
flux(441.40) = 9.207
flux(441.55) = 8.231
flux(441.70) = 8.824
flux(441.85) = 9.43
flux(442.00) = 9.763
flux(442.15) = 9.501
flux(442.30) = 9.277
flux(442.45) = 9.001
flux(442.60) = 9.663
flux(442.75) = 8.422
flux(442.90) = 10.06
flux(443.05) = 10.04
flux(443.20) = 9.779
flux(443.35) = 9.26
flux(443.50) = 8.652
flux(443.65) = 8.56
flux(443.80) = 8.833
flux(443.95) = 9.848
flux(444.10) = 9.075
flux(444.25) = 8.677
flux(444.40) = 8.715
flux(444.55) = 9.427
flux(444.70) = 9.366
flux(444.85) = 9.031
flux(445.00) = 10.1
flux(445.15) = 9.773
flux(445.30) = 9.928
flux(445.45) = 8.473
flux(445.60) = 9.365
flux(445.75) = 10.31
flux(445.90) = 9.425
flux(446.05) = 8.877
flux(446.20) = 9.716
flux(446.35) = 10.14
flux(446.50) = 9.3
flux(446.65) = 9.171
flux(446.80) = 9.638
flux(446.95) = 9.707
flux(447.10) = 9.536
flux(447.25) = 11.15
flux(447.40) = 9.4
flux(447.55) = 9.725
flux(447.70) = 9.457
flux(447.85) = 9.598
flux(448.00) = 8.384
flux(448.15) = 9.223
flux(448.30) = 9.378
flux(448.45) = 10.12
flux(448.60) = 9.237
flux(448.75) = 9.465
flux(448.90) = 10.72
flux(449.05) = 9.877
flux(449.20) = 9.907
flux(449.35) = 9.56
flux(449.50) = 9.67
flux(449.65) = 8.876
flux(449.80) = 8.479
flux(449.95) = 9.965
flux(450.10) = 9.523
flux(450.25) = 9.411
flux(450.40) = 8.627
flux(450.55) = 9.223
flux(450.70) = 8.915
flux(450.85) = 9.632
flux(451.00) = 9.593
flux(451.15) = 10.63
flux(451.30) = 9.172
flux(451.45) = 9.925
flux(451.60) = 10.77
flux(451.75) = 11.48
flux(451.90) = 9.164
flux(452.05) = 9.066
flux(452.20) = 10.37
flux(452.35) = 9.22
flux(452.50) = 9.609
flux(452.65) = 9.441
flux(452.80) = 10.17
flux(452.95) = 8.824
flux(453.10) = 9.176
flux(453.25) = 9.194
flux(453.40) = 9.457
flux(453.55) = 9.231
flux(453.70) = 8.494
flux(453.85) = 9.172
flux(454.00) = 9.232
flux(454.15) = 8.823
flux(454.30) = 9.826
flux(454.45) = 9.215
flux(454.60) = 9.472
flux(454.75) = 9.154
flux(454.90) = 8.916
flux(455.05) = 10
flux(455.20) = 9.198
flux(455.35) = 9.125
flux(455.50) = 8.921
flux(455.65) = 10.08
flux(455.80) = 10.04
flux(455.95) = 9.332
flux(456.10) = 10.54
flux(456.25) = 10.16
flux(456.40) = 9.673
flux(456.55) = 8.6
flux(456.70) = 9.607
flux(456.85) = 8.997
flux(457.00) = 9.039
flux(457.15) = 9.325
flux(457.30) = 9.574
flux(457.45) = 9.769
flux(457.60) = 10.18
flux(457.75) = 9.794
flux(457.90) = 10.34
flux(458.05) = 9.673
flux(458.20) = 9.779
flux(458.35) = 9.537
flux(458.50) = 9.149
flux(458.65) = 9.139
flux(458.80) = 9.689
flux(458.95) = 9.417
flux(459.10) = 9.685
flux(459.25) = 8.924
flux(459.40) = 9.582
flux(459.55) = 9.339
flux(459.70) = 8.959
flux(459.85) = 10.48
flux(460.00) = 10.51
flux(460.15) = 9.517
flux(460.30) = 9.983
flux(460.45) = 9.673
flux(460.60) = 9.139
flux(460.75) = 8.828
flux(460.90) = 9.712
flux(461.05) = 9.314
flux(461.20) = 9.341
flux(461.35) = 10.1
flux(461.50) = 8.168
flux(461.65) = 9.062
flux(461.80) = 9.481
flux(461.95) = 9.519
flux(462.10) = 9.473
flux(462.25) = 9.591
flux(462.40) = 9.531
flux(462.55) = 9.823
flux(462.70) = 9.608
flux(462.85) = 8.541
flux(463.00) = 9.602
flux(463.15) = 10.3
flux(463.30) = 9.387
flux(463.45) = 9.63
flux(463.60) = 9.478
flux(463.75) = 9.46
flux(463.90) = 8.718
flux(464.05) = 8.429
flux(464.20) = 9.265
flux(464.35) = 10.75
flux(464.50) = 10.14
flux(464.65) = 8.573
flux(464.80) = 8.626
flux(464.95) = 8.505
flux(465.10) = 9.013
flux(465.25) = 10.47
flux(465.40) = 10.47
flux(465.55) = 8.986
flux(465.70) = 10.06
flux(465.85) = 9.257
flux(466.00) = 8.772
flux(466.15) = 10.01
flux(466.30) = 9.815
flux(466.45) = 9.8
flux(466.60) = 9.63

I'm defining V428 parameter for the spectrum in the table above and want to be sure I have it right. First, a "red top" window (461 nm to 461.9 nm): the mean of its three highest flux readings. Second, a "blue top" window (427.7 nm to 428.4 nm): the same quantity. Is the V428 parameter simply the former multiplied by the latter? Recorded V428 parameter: 97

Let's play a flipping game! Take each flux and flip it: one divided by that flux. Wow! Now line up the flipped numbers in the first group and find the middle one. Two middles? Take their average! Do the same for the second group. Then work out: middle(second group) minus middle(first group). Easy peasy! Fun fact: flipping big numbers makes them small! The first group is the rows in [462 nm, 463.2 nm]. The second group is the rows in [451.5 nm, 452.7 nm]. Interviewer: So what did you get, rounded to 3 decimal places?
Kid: 0.001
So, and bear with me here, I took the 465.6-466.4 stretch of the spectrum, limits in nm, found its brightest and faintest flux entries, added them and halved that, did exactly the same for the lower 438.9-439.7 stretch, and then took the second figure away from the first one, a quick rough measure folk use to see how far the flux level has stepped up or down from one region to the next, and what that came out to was 0.3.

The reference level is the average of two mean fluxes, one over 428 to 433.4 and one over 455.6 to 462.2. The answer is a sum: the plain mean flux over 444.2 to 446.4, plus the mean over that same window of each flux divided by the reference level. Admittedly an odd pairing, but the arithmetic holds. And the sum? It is 10.43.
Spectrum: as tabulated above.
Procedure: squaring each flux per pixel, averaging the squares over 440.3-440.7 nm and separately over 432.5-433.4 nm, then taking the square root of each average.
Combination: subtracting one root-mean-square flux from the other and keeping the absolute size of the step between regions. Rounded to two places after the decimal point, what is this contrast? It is 0.90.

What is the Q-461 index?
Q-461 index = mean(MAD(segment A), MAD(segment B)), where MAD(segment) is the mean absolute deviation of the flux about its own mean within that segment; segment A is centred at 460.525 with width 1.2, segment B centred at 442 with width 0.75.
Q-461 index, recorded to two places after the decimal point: 0.32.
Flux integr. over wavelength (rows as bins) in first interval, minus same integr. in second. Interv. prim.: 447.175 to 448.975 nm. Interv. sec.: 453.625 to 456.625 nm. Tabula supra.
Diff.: -11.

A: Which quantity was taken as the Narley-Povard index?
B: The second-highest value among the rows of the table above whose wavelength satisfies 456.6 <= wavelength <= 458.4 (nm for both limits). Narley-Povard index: 10.18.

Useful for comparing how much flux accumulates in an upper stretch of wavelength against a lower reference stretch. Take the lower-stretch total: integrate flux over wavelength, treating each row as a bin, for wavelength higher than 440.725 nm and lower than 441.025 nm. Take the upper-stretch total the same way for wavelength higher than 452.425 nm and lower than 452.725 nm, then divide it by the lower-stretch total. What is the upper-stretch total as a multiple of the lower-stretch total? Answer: 0.96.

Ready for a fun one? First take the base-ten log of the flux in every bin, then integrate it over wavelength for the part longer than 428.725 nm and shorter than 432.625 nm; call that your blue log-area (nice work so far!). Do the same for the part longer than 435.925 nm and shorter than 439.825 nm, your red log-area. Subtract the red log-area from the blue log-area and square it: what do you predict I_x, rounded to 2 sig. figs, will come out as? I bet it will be 0.0019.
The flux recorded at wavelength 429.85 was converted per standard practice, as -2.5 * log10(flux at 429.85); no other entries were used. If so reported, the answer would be -2.40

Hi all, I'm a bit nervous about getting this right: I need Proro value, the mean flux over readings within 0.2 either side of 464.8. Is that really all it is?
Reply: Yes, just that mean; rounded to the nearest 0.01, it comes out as 8.57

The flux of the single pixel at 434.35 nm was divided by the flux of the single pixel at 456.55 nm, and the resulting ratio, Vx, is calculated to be 0.81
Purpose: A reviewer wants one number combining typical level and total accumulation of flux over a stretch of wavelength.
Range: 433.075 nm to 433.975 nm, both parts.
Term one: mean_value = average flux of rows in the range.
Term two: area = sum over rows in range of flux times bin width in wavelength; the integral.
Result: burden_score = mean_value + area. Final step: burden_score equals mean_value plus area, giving 16.5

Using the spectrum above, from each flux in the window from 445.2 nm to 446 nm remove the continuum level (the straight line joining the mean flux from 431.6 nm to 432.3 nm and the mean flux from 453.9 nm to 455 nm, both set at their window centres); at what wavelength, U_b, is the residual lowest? 445.45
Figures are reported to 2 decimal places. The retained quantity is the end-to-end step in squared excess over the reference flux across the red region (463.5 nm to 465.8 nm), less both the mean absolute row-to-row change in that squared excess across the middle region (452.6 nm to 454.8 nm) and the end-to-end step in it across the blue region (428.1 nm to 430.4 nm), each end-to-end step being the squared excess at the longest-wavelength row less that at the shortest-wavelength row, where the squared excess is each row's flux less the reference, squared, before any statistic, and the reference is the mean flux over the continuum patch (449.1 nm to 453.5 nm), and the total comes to -0.84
